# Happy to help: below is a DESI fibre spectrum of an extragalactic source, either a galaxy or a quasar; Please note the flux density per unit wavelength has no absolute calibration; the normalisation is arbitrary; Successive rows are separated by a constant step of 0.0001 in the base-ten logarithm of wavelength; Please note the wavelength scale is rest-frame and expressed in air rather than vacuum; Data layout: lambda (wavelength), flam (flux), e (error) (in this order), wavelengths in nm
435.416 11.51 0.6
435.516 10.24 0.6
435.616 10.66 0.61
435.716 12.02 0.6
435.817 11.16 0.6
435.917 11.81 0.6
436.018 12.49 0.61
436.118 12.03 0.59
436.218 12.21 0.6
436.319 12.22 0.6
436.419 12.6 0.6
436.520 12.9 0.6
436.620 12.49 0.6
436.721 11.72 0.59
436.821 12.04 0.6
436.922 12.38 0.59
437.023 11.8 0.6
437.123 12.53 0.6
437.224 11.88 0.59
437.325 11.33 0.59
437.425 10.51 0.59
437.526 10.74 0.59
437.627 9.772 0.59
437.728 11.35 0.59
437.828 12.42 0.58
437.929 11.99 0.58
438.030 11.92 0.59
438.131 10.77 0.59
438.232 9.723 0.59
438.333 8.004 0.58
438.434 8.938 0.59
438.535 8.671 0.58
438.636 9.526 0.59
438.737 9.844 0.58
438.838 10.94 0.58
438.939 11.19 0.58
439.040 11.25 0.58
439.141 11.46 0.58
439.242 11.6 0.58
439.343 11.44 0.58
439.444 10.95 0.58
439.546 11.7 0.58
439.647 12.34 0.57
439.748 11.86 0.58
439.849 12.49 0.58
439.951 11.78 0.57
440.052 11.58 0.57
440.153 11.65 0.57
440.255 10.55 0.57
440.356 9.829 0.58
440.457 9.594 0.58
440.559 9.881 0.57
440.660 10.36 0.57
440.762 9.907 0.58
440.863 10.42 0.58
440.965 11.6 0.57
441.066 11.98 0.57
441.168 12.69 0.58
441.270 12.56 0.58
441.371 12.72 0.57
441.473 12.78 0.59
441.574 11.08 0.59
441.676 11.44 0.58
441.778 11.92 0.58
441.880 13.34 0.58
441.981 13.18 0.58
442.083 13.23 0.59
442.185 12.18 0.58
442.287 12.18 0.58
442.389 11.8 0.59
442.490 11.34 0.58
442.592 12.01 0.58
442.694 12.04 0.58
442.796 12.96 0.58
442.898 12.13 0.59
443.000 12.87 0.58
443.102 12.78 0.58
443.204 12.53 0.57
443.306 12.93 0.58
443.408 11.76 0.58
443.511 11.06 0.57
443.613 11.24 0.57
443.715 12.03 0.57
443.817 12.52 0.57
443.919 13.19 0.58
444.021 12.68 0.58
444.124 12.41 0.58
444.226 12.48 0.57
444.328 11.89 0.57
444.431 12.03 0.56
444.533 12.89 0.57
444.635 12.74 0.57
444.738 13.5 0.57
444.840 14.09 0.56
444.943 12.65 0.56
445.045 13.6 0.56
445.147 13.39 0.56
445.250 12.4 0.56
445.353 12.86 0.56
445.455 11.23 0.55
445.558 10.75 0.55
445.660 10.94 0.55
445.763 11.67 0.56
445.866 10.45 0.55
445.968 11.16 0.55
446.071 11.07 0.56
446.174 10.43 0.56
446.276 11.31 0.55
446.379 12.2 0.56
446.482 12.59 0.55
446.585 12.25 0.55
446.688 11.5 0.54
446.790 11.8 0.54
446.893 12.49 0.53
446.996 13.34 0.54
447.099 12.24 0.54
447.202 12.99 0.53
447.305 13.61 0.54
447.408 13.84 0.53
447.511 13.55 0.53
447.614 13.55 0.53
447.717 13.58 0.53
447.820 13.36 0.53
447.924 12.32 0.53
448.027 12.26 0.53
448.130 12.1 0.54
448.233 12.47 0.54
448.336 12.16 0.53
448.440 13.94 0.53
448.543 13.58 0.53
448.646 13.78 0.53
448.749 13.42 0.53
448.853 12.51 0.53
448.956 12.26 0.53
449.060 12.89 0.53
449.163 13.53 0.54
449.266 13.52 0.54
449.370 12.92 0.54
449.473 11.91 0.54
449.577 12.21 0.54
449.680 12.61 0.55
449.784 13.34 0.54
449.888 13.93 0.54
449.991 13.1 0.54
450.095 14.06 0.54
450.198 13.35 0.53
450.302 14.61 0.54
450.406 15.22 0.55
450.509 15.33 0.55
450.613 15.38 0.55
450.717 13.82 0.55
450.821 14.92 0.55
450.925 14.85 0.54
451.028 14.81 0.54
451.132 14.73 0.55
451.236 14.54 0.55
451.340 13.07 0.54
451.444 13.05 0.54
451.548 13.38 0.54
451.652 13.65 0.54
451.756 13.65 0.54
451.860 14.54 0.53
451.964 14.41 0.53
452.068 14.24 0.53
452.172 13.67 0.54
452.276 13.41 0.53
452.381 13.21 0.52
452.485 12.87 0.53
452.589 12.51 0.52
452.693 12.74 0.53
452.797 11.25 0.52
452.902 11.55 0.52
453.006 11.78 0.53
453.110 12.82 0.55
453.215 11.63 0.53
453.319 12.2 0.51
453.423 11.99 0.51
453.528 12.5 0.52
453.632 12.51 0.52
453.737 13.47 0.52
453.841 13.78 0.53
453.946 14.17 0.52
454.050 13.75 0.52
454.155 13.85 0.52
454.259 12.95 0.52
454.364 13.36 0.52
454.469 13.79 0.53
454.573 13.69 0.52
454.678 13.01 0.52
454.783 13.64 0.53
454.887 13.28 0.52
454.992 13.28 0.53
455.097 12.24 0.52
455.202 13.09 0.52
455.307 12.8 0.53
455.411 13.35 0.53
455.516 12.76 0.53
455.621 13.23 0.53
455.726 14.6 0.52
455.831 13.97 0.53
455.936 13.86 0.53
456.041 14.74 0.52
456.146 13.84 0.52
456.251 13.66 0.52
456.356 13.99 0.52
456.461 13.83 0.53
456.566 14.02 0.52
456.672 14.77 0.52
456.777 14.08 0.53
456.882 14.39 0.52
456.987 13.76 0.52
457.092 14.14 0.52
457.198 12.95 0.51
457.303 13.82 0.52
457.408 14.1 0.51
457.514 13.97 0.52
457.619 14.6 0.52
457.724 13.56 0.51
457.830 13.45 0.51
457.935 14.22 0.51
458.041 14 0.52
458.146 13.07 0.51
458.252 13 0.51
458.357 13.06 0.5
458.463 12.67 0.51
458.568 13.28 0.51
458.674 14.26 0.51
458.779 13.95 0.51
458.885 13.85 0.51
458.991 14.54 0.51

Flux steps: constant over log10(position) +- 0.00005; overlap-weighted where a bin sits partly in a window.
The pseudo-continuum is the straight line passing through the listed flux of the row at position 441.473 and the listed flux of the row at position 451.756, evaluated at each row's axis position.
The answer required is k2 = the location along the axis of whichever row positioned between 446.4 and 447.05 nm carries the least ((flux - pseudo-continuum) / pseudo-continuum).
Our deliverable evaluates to 446.688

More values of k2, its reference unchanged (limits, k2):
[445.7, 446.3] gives 446.174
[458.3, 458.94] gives 458.463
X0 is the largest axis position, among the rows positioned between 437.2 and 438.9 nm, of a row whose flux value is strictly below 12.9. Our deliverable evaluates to 438.838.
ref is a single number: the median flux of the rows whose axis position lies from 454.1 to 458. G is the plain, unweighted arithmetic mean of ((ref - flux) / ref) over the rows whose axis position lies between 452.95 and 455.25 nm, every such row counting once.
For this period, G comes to 0.05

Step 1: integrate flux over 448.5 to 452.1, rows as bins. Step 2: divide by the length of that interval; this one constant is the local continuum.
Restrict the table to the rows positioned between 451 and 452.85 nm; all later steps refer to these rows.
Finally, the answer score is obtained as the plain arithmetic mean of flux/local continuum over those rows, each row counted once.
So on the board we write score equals 0.99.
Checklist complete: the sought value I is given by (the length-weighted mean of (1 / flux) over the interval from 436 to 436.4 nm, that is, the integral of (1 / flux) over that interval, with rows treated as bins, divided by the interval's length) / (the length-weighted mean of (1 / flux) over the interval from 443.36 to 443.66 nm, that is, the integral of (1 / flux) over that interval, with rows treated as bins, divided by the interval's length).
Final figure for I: 0.93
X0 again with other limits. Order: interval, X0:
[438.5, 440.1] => 440.052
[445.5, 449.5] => 449.473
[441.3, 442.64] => 442.592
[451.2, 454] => 453.632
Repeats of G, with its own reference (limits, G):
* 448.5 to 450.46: 0.04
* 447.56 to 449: 0.06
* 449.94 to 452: -0.03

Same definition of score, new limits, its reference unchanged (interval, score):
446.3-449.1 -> 0.93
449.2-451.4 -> 1.01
